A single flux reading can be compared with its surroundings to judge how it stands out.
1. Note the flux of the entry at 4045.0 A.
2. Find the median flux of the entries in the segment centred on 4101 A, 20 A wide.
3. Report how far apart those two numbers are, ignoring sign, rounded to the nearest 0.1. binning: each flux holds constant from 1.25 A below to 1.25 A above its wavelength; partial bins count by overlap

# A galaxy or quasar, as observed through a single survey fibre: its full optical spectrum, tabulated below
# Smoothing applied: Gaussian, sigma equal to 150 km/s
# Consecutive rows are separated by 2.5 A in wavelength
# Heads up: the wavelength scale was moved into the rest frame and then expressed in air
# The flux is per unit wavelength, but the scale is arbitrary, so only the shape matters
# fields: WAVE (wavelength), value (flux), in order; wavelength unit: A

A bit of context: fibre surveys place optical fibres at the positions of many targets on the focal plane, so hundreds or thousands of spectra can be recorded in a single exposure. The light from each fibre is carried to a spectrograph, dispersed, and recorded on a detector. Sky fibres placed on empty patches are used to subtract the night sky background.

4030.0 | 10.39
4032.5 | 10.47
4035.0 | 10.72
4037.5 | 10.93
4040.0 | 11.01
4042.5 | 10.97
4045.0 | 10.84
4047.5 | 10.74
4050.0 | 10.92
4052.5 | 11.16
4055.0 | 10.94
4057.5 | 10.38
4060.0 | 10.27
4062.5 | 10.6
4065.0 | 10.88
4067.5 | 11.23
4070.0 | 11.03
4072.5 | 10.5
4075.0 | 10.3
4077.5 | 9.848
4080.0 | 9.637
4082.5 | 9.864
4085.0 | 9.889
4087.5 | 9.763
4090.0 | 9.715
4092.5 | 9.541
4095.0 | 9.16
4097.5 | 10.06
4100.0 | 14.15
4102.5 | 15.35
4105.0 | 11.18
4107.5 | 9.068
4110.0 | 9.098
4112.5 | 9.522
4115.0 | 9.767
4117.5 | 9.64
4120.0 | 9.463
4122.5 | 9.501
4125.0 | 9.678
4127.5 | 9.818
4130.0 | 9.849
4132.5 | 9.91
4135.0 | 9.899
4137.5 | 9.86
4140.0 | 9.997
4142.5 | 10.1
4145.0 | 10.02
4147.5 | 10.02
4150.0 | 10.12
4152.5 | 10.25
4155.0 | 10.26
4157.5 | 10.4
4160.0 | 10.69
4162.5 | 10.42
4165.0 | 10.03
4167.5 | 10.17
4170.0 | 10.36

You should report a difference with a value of 1.0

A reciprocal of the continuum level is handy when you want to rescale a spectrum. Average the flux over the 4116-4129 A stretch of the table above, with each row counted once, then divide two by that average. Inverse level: 0.208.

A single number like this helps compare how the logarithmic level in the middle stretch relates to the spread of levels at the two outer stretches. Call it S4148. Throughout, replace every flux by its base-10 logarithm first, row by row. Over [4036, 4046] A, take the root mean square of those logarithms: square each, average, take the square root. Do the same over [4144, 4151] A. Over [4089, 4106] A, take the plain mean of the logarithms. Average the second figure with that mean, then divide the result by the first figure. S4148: 0.99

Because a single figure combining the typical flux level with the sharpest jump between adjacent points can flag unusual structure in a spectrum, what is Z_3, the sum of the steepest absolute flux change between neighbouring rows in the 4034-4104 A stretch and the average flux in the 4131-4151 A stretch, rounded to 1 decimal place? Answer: 14.1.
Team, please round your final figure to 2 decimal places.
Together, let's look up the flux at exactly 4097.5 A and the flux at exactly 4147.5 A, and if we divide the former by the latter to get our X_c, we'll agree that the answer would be 1.00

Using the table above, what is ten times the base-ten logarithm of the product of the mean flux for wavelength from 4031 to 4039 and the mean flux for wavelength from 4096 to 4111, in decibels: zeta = 20.9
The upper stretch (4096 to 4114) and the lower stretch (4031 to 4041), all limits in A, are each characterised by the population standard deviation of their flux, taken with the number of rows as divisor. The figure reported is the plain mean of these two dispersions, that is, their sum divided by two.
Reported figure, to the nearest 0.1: 1.3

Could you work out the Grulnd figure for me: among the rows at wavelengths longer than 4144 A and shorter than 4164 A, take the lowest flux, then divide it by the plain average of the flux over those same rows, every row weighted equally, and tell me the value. 0.98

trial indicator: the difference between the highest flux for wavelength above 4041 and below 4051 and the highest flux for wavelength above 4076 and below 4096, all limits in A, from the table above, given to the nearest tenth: 1.1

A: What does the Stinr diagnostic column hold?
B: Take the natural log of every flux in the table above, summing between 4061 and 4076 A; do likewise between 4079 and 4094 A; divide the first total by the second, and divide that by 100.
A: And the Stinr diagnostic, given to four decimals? 0.0104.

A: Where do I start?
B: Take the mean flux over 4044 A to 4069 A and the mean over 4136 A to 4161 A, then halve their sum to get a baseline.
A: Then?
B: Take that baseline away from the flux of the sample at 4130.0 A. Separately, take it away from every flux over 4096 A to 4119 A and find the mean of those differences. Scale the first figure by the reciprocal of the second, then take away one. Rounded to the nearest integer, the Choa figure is -3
